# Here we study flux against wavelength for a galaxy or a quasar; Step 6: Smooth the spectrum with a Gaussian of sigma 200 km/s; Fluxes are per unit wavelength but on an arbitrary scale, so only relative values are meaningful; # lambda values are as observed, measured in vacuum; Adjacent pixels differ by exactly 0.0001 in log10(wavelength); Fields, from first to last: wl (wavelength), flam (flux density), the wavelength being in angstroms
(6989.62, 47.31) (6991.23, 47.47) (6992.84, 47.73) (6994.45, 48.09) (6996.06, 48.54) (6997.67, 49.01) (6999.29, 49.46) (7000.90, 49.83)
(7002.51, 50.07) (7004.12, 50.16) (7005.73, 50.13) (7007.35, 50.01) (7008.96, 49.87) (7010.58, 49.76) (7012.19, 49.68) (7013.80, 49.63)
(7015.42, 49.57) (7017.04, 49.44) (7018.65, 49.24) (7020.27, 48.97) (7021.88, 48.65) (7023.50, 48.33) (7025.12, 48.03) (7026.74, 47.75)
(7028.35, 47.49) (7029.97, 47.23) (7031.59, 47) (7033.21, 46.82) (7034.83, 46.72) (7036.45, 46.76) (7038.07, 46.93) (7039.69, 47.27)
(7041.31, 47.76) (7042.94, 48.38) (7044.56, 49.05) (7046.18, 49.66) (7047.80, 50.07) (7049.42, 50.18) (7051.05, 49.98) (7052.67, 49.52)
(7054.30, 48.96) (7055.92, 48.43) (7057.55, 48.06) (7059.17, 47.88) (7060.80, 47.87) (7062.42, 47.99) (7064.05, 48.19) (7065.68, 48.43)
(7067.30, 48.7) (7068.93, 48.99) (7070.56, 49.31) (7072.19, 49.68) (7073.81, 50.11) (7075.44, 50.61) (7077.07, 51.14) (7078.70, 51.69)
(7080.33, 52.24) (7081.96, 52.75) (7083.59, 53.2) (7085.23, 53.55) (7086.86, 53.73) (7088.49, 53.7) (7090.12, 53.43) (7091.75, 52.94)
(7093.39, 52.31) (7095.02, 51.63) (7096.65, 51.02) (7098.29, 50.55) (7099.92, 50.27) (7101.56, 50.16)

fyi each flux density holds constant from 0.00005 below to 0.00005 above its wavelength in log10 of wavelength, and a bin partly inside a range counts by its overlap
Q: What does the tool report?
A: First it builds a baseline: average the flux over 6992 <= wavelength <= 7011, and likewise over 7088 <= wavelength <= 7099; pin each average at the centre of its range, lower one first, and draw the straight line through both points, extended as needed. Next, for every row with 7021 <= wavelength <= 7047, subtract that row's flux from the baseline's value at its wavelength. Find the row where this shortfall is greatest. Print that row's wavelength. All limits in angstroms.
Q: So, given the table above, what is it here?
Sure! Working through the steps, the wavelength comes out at 7036.45 angstroms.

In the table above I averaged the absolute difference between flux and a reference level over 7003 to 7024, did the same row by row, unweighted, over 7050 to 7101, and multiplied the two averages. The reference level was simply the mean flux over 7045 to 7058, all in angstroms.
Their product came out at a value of 0.9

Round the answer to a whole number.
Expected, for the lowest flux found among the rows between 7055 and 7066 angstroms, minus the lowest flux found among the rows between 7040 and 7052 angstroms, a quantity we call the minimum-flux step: 0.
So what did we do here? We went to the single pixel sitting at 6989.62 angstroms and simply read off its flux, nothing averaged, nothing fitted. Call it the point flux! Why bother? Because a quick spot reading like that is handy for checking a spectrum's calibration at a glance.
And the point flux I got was 47.31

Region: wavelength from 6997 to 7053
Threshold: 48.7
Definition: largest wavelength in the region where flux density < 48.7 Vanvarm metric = 7042.94 angstroms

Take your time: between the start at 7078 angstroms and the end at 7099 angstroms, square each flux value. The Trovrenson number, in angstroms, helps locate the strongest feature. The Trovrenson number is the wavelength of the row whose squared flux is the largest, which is 7086.86 angstroms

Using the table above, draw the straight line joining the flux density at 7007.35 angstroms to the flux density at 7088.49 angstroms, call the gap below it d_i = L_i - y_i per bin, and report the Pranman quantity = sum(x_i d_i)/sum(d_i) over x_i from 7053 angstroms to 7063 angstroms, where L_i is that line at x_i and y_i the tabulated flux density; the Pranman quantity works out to 7058.7 angstroms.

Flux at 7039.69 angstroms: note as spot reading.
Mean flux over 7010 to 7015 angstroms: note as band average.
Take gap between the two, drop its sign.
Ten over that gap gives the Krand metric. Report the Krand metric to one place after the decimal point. 4.1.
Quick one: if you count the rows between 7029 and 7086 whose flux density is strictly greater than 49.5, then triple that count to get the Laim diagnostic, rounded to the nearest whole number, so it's 42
